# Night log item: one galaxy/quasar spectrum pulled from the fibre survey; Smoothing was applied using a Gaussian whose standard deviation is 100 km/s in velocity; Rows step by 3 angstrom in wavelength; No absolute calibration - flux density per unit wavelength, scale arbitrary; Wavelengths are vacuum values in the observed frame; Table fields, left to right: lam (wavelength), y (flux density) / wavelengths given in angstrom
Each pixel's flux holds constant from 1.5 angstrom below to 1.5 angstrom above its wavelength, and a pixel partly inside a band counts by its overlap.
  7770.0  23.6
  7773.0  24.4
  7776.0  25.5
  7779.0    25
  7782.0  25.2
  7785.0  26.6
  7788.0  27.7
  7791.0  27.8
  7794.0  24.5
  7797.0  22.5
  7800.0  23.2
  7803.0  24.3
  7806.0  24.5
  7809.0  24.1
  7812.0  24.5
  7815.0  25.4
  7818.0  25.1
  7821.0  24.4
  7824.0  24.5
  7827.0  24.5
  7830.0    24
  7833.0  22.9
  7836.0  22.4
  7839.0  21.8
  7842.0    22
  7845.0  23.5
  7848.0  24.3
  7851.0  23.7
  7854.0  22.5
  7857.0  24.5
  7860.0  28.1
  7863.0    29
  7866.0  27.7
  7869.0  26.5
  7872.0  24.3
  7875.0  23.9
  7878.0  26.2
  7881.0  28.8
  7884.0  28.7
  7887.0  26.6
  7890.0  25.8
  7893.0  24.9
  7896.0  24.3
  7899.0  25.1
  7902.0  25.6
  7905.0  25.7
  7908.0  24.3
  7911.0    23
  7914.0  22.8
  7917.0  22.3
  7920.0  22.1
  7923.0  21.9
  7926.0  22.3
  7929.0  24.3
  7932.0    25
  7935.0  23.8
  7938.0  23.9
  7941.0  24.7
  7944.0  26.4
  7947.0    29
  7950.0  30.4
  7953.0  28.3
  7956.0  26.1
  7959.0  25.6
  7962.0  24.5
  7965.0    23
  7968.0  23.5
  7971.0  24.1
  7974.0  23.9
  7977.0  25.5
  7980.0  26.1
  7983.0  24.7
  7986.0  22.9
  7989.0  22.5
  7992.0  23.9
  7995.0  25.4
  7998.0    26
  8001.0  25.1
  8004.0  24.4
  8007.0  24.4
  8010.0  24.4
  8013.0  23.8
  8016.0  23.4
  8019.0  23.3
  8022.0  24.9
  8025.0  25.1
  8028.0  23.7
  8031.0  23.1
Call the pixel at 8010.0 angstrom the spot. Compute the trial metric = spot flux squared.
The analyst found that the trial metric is 595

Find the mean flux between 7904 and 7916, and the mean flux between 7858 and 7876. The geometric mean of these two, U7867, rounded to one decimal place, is 25.2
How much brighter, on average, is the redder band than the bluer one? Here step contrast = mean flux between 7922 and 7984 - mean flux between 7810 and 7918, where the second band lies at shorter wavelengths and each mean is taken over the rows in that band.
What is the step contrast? 0.3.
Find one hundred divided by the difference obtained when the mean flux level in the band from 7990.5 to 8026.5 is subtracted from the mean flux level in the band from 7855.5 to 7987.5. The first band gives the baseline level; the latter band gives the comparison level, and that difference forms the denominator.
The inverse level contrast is 139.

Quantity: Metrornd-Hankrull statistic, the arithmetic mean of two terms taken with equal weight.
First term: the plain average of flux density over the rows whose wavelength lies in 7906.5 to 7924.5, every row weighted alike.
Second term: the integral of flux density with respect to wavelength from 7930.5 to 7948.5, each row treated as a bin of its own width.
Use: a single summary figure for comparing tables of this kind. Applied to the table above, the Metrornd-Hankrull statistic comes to 241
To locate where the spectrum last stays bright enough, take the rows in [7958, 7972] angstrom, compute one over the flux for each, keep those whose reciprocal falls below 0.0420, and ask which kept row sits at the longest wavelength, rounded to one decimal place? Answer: 7971.0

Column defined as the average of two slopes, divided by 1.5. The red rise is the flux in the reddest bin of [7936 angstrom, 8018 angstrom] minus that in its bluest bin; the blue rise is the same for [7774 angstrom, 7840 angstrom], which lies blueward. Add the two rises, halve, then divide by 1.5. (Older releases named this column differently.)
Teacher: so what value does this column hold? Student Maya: -1.4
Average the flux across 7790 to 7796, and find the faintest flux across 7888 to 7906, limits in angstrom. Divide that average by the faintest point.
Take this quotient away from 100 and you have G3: 98.9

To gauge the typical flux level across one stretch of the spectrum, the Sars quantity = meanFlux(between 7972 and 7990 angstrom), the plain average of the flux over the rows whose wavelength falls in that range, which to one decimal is 24.3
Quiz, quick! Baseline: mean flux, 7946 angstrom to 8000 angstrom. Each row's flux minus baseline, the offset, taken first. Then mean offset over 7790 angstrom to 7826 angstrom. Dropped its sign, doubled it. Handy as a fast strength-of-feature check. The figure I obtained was 1.5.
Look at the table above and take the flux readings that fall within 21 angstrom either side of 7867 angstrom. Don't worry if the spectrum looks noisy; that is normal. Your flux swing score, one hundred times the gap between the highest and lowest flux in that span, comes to 650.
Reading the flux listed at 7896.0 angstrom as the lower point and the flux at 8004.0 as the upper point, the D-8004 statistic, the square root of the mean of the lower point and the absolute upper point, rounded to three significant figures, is 4.93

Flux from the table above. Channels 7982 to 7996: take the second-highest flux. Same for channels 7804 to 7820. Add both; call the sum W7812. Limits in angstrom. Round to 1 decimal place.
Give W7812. 49.8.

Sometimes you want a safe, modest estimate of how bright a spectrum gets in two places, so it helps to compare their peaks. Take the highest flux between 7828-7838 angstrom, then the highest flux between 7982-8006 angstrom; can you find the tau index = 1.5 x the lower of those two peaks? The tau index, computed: 36.0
